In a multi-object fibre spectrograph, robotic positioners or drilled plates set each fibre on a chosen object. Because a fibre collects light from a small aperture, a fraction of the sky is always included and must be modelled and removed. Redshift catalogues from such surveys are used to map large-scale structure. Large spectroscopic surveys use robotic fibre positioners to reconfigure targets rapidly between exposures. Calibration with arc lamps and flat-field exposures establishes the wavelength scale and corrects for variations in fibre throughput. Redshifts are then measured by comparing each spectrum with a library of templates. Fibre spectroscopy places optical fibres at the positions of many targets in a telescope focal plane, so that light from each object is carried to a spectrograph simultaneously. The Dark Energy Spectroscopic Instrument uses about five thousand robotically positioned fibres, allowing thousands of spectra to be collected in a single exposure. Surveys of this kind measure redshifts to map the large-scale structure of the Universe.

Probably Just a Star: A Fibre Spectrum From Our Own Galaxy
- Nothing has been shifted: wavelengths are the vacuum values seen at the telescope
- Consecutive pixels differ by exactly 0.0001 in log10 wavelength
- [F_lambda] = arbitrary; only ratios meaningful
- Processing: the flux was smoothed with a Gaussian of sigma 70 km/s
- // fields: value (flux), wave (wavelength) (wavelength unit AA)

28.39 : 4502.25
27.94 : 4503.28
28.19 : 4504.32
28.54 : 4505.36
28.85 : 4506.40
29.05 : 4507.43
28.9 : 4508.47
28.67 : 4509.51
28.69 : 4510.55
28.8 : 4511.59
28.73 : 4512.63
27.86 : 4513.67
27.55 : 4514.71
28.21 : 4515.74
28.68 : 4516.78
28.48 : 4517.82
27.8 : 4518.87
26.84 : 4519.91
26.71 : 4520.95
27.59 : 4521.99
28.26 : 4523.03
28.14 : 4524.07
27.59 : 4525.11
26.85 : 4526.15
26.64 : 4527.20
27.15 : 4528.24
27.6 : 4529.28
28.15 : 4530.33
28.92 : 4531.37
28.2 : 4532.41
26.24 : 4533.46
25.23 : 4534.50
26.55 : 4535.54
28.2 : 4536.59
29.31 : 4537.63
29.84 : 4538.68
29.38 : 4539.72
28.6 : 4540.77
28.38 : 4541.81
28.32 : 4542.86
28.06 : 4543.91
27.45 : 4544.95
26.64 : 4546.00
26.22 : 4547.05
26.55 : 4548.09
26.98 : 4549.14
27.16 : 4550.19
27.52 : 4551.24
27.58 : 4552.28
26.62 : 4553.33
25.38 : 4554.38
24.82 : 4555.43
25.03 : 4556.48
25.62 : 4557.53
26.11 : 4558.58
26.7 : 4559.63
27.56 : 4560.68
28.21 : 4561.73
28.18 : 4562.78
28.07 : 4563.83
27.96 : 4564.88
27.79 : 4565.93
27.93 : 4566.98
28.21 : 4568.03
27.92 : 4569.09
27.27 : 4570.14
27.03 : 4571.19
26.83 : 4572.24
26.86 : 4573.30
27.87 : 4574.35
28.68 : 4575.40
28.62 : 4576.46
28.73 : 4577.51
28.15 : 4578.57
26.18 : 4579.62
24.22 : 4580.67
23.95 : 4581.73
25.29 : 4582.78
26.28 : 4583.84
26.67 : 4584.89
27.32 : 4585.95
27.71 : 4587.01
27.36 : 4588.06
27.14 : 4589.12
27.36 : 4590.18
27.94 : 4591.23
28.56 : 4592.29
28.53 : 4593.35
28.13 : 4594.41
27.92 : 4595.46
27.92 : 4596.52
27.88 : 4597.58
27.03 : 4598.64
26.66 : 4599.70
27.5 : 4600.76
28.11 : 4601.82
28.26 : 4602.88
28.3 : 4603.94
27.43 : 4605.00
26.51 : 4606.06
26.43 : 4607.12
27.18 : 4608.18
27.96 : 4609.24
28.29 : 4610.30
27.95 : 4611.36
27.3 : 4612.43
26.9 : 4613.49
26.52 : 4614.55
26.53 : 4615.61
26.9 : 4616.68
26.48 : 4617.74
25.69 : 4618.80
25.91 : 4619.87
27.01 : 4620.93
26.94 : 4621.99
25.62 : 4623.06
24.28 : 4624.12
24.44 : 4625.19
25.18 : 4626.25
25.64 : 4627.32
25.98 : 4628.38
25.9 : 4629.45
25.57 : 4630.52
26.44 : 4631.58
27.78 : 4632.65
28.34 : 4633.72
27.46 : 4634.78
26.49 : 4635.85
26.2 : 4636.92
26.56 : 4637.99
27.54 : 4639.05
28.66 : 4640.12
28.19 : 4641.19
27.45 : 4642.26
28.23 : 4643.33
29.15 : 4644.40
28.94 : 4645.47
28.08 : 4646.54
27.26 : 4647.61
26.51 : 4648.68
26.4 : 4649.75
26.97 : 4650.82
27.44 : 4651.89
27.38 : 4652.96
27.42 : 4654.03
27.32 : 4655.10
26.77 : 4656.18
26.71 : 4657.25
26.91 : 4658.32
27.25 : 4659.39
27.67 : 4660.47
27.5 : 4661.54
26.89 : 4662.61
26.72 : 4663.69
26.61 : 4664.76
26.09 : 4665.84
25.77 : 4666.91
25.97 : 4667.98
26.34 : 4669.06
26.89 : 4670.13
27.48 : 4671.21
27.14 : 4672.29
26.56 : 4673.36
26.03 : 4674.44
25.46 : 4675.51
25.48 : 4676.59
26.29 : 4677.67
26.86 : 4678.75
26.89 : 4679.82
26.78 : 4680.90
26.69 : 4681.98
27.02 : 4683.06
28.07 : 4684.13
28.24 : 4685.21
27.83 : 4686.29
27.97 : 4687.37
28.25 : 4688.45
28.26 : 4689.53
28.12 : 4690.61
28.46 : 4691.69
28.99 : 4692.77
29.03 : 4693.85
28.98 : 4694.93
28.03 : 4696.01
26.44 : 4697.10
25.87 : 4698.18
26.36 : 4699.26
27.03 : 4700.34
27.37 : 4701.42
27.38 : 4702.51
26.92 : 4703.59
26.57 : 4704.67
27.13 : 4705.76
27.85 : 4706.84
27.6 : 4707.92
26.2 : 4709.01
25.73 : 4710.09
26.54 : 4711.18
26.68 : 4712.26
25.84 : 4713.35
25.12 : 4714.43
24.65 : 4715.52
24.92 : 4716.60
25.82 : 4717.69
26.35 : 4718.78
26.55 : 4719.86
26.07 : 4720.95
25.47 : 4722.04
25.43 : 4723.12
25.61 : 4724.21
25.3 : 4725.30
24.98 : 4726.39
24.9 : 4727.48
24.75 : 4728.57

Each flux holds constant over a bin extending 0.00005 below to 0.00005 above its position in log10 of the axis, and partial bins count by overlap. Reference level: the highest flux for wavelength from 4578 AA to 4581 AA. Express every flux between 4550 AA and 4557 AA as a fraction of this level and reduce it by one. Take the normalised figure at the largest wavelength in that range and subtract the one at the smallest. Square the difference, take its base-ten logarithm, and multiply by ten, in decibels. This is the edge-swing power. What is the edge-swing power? -22.4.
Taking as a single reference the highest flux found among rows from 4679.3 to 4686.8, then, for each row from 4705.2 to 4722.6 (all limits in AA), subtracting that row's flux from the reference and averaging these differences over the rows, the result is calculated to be 2.1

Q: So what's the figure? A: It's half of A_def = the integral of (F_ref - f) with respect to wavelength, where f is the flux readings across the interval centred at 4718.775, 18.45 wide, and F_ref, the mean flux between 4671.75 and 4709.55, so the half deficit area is 15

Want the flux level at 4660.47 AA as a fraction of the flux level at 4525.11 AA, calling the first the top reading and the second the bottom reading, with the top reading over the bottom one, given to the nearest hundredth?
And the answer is 1.00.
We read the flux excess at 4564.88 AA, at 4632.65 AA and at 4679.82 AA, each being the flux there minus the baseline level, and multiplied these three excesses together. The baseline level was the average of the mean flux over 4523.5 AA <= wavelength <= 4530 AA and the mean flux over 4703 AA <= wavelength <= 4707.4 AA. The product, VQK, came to -0.14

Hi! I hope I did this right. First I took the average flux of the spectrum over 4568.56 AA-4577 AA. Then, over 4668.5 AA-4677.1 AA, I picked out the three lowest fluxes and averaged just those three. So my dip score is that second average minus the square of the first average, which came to -738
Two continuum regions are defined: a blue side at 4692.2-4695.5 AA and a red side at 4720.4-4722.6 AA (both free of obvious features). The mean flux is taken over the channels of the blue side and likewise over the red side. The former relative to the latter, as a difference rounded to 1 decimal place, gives 3.2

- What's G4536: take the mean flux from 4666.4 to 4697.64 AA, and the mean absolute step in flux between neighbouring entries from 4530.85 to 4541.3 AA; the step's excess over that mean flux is -26.19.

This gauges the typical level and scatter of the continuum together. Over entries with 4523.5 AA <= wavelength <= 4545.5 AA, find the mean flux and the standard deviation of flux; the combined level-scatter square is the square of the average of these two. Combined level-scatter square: 210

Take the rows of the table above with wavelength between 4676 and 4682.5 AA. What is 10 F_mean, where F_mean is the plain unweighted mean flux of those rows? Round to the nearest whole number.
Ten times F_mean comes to 265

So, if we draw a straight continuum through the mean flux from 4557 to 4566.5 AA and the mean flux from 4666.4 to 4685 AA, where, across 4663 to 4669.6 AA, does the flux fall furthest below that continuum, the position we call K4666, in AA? 4666.91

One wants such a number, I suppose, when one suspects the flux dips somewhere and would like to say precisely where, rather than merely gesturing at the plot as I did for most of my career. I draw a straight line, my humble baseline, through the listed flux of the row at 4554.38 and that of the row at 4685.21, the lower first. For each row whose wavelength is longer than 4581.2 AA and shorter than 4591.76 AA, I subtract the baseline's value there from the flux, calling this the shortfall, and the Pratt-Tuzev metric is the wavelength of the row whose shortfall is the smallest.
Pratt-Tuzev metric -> 4581.73 AA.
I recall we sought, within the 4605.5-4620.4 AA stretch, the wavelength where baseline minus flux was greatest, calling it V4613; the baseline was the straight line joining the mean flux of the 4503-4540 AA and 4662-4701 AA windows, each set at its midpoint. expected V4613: 4618.80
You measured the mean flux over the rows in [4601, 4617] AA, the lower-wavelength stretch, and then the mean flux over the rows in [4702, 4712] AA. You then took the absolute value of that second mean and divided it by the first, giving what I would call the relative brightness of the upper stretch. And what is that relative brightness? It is 0.98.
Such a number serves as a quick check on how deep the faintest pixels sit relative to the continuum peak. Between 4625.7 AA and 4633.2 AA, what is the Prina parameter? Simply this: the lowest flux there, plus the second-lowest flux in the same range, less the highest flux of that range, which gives 23.0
